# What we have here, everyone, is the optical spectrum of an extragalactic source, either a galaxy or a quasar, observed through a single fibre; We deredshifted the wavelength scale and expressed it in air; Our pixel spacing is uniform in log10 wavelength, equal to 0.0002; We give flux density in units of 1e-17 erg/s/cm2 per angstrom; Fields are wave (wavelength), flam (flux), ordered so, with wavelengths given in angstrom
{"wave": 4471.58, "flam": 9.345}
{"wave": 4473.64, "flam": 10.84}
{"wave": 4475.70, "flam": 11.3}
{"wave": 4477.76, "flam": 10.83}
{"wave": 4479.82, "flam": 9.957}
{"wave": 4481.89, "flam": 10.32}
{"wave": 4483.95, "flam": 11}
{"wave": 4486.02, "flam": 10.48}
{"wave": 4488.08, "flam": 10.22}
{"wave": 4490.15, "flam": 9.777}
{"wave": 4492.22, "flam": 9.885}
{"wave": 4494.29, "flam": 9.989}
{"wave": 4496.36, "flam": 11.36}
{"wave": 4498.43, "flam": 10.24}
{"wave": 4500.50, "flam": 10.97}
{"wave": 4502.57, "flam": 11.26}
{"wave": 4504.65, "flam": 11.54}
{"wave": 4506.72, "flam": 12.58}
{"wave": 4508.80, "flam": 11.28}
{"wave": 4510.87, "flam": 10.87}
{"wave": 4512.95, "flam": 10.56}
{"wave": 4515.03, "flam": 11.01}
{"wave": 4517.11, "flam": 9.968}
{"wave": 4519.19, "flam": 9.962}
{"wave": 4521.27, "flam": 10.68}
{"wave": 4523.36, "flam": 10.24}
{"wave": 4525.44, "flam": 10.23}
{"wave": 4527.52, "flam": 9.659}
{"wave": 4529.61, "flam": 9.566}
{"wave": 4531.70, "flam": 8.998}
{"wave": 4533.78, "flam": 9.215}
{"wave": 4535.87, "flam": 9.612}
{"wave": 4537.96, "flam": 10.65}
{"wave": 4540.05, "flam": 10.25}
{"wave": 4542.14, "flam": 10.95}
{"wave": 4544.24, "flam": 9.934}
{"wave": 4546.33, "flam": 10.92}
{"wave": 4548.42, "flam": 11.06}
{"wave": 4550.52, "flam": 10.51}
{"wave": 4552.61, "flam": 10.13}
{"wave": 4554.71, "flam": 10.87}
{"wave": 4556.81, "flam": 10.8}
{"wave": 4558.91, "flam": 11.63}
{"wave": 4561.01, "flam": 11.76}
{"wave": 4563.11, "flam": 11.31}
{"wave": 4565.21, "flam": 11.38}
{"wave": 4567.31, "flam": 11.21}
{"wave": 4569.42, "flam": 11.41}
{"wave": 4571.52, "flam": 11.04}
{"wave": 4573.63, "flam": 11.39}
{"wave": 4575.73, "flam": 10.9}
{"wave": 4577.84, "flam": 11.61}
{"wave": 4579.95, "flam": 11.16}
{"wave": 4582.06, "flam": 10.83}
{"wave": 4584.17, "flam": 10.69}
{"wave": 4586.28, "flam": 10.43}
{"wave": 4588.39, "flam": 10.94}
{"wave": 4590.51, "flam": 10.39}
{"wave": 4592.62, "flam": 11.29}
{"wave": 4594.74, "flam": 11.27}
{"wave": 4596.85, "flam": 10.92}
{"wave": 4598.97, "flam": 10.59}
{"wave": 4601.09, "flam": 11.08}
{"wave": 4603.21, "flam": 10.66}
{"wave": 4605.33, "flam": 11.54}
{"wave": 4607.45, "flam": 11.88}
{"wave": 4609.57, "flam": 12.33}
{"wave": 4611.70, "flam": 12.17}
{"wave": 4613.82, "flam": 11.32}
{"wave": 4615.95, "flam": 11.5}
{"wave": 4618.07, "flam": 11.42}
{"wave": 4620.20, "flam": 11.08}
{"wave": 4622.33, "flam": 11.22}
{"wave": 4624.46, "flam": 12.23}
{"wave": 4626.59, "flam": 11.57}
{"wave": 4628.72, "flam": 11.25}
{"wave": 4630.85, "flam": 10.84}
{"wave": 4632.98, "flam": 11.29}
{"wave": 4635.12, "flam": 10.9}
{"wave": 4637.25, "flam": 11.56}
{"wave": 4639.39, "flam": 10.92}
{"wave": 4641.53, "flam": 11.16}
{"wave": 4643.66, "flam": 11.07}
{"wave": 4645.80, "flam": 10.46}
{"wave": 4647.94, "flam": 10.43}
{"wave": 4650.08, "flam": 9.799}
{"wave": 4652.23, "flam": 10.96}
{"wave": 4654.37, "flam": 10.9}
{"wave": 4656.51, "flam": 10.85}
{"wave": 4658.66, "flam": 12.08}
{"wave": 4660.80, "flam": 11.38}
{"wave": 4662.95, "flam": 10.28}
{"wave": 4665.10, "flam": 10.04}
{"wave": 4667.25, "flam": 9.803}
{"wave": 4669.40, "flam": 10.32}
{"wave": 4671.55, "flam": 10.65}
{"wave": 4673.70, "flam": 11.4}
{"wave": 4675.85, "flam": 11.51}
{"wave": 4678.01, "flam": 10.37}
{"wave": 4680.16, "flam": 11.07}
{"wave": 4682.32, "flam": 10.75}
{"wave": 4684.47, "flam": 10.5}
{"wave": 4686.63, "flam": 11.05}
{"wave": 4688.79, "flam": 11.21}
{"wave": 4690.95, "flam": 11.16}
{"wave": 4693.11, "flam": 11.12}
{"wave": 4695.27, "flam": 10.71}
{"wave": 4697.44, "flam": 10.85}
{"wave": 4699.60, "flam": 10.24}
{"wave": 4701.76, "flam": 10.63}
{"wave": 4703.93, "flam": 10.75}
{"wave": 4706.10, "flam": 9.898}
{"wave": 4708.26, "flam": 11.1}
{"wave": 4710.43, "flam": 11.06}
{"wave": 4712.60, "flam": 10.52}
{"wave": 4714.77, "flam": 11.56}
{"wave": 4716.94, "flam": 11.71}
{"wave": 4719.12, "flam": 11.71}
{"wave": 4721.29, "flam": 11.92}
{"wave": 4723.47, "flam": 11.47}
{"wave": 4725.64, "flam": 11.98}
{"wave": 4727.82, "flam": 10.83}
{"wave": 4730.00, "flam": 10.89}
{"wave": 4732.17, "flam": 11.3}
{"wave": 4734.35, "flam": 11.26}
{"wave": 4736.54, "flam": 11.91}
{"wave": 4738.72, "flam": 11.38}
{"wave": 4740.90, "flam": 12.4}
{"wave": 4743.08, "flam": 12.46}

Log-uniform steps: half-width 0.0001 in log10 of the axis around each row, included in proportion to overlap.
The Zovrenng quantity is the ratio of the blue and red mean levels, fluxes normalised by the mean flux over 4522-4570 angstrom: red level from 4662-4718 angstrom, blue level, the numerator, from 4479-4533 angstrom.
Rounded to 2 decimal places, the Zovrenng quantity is 0.97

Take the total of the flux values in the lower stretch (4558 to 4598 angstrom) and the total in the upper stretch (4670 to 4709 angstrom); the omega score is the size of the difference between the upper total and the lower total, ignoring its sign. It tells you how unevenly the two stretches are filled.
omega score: 17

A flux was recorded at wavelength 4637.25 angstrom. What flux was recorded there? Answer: 11.56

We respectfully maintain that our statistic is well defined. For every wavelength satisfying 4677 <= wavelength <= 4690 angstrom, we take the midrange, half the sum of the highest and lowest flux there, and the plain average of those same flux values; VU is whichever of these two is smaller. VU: 10.8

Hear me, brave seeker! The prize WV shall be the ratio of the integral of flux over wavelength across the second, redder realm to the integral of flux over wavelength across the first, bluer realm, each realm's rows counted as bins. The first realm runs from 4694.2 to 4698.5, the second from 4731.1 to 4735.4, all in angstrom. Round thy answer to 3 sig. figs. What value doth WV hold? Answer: 1.05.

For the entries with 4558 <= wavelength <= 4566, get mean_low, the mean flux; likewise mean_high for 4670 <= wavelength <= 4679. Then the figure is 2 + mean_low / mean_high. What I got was 3.05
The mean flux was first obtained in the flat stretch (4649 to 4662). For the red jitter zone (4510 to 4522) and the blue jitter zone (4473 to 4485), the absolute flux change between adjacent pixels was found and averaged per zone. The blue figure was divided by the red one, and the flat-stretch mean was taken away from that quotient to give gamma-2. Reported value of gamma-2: -9.9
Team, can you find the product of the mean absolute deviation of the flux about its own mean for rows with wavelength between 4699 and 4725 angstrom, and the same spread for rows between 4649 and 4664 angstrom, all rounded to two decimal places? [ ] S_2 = 0.27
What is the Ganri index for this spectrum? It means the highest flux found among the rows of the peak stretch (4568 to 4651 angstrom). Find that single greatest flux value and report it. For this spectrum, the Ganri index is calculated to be 12.33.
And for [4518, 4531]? 10.68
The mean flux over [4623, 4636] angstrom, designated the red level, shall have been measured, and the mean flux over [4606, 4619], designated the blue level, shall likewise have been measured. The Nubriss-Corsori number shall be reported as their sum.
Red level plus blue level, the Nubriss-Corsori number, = 23.1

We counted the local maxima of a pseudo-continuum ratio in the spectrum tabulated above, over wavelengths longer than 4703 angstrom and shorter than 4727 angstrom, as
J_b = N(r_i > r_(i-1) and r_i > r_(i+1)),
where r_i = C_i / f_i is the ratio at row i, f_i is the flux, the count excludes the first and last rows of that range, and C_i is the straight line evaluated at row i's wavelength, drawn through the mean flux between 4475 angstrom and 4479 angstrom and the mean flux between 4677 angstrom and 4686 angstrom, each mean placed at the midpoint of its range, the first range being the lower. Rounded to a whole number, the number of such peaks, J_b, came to 3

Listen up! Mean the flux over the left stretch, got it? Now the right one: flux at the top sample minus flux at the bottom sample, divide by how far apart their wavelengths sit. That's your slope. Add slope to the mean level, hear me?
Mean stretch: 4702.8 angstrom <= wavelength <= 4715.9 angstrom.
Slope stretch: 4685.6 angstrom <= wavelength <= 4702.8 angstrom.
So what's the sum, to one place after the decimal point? 10.8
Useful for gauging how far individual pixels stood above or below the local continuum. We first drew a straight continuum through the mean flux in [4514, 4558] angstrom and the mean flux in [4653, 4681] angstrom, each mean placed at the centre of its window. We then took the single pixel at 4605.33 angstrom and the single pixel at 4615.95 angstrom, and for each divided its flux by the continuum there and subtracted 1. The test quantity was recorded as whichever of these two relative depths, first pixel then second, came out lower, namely 0.085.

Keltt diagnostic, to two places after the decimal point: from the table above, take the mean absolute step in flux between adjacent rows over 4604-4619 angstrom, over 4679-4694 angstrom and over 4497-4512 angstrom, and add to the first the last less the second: 0.79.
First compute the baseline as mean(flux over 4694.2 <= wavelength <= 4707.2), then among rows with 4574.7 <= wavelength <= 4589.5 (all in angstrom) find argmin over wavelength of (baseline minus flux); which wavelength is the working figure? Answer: 4577.84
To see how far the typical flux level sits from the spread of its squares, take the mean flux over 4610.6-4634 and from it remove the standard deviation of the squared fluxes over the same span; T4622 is 2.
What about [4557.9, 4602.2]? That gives 3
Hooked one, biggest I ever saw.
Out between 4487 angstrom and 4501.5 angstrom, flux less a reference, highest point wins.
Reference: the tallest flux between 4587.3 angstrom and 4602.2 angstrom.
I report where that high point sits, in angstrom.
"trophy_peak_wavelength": 4496.36 angstrom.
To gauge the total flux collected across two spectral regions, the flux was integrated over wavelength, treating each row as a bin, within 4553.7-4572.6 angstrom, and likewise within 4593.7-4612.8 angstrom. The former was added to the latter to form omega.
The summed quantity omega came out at 430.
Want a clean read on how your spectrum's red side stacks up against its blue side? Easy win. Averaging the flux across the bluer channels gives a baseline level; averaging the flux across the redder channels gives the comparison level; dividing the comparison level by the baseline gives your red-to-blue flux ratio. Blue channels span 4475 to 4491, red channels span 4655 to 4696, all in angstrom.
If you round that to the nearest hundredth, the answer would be 1.04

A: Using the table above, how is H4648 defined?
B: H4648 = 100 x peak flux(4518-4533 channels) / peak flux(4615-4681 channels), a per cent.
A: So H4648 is 87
